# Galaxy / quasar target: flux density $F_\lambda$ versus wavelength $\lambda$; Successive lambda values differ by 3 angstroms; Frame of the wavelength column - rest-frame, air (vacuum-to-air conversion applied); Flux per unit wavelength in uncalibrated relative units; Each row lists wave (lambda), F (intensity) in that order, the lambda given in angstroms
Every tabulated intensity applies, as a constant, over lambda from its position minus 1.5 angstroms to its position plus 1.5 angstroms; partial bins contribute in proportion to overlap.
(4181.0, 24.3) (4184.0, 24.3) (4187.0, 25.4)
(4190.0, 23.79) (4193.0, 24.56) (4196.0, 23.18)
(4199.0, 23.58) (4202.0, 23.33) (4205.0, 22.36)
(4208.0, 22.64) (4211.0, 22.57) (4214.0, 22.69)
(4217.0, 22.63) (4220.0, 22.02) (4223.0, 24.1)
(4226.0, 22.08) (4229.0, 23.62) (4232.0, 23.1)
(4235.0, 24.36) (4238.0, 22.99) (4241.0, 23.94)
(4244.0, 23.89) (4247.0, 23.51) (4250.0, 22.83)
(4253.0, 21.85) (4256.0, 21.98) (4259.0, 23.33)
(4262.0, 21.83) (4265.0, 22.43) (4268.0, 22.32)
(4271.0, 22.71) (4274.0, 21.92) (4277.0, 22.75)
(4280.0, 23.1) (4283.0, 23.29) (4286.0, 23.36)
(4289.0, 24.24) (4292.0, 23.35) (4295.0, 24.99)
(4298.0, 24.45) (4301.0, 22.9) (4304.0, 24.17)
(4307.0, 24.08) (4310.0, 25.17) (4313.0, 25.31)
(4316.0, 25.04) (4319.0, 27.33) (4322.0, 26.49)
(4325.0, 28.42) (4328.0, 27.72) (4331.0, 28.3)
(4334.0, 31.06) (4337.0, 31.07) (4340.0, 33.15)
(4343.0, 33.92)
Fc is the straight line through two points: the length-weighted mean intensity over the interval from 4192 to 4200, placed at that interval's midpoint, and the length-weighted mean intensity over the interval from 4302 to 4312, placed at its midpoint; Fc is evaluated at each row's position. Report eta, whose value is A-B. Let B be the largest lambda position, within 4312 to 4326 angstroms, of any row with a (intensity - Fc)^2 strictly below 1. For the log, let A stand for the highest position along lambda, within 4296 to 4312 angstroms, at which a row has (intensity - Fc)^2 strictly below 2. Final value -6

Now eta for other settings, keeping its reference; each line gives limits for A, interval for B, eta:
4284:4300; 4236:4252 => 51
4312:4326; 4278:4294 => 24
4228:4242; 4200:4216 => 39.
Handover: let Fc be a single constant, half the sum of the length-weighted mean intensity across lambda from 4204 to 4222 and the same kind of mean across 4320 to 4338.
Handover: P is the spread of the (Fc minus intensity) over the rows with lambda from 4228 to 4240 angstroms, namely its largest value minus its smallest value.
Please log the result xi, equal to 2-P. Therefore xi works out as 0.6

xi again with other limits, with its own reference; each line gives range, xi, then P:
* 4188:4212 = -0.2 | 2.2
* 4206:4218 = 1.9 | 0.1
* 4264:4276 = 1.2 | 0.8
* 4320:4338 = -2.6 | 4.6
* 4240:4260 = -0.1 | 2.1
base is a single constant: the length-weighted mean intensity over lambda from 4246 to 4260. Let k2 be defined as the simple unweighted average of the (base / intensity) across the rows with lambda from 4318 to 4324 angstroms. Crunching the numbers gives 0.84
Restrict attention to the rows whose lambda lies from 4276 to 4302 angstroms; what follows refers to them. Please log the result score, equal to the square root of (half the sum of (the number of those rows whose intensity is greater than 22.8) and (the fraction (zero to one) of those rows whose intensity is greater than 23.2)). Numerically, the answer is 2.1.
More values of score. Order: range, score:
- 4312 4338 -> 2.2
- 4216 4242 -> 1.8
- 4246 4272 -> 1.3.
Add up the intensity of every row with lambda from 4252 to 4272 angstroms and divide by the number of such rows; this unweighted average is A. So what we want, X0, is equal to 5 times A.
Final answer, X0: 112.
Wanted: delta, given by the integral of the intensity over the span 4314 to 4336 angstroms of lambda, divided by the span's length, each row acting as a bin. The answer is 27.8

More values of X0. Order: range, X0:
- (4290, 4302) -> 120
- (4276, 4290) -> 117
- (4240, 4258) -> 115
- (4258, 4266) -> 113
